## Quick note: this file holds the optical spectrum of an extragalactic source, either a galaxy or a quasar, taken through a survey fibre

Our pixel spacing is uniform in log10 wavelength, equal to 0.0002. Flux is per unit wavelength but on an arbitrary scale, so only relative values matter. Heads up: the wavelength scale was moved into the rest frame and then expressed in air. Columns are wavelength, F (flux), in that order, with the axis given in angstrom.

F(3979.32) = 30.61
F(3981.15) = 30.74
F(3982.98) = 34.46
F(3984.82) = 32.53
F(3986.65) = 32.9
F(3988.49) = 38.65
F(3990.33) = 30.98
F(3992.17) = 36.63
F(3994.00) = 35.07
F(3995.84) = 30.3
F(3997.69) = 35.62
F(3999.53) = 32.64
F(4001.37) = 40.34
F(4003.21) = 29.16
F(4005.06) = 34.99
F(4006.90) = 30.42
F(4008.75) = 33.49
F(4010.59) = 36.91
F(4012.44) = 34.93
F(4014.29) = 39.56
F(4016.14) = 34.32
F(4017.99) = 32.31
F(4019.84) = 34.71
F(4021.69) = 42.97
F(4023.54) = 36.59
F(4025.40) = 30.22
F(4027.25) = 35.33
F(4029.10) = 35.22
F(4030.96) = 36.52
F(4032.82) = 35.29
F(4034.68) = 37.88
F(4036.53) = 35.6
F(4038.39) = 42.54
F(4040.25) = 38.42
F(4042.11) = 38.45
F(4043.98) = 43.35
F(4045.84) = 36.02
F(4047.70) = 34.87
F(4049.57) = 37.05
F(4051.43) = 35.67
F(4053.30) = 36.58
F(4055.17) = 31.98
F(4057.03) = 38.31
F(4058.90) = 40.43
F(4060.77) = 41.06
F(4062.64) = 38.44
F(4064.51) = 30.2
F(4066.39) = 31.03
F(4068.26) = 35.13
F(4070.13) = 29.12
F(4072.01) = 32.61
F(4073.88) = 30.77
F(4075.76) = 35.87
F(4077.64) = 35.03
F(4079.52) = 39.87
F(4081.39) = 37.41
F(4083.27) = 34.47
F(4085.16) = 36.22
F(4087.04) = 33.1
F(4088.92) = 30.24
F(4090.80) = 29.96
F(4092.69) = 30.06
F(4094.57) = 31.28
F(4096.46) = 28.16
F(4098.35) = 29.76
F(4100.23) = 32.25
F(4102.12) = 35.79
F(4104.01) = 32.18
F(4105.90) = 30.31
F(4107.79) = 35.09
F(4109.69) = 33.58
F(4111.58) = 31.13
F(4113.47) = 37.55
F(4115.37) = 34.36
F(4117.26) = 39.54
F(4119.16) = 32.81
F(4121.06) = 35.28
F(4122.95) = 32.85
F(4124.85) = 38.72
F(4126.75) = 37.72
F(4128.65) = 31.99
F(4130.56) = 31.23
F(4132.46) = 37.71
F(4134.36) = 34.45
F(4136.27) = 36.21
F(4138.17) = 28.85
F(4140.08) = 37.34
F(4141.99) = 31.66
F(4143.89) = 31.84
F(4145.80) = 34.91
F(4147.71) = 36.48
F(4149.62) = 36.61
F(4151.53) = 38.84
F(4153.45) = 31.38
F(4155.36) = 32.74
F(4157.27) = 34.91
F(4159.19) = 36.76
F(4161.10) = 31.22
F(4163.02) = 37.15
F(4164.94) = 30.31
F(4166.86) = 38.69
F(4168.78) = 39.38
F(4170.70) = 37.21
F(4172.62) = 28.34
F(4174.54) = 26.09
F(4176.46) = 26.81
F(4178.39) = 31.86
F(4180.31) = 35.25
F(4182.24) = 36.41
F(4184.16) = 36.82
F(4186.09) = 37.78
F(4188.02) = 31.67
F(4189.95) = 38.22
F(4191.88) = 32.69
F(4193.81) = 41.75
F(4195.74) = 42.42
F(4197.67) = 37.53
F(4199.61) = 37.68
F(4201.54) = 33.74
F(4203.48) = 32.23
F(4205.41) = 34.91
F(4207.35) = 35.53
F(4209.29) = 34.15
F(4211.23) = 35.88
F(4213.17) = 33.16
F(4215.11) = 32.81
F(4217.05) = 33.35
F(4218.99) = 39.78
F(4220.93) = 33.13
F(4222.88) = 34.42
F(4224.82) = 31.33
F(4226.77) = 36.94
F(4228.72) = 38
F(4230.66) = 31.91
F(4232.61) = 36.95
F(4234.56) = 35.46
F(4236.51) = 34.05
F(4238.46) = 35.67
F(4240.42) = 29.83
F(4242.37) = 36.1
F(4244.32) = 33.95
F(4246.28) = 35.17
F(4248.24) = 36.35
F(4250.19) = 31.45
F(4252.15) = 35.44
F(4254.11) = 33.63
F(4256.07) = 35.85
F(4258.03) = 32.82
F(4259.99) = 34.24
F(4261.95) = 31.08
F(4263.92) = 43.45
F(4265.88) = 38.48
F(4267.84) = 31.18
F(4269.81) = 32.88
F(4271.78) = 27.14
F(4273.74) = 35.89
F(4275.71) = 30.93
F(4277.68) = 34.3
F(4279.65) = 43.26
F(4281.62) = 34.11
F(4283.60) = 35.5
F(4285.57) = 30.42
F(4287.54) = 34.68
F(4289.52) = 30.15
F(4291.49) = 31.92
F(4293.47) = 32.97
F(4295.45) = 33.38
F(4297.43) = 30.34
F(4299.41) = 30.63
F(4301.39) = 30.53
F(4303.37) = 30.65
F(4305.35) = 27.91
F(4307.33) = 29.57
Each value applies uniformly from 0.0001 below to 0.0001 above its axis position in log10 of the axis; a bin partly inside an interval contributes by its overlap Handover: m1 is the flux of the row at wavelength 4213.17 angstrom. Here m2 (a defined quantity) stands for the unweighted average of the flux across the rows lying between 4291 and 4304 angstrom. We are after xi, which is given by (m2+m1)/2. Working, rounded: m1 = 33.16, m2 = 31.5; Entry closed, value 32.3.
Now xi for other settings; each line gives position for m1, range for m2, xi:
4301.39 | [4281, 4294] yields 31.7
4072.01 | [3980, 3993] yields 33.2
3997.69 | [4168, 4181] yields 33.9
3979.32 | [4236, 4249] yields 32.5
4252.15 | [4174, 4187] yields 34.2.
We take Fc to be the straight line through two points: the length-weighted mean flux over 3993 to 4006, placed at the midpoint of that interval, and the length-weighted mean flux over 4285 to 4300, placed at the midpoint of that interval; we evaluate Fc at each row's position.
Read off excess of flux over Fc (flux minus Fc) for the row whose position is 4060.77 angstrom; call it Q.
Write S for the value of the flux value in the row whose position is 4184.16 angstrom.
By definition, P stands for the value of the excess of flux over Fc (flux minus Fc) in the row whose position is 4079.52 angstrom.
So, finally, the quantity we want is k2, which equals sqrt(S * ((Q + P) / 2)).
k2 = 16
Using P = 6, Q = 7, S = 36.82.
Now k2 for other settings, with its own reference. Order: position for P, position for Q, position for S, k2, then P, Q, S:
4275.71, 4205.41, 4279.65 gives 5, -1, 2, 43.26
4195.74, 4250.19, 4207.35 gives 13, 10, -1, 35.53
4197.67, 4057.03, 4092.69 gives 12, 5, 5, 30.06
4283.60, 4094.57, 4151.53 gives 5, 4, -2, 38.84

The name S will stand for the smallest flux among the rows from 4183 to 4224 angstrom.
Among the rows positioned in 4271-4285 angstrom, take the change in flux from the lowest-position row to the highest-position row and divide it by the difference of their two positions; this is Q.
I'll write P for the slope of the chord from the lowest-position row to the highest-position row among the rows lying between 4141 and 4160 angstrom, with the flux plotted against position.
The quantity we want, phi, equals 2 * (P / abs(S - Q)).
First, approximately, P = 0.30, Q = 0.7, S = 31.67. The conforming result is 0.019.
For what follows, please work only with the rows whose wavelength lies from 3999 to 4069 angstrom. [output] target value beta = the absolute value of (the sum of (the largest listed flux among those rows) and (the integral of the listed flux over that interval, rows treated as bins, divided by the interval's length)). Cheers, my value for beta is 79.4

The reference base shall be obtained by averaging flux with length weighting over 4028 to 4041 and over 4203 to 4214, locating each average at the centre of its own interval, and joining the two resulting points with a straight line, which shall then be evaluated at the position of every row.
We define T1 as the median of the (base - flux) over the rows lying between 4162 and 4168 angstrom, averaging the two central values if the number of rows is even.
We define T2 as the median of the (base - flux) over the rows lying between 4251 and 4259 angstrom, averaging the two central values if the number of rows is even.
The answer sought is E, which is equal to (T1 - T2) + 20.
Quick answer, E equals 18.9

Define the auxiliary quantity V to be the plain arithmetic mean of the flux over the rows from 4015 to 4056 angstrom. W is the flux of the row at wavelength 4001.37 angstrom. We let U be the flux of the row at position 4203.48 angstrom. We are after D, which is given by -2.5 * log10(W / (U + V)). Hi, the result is 0.58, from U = 32.23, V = 36.4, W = 40.34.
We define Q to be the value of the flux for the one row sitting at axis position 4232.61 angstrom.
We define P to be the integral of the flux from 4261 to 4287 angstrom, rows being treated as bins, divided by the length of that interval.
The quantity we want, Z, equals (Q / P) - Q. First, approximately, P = 34.5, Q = 36.95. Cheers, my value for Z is -35.9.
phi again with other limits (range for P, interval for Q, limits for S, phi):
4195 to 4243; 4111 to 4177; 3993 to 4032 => -0.009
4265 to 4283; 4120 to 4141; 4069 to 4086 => -0.019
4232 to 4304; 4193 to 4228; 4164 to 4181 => -0.007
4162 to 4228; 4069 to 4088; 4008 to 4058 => 0.000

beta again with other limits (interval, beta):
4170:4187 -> 70.7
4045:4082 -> 76.4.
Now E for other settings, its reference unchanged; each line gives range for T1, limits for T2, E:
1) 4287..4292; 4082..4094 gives 16.4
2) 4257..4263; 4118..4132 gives 17.8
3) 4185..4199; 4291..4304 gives 14.8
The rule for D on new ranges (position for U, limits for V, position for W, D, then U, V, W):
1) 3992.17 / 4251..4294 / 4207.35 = 0.75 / 36.63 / 34.1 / 35.53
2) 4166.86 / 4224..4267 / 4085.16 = 0.77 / 38.69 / 34.9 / 36.22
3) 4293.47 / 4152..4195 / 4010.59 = 0.65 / 32.97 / 34.2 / 36.91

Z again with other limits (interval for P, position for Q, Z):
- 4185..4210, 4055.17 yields -31.1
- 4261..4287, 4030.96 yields -35.5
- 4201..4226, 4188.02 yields -30.7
